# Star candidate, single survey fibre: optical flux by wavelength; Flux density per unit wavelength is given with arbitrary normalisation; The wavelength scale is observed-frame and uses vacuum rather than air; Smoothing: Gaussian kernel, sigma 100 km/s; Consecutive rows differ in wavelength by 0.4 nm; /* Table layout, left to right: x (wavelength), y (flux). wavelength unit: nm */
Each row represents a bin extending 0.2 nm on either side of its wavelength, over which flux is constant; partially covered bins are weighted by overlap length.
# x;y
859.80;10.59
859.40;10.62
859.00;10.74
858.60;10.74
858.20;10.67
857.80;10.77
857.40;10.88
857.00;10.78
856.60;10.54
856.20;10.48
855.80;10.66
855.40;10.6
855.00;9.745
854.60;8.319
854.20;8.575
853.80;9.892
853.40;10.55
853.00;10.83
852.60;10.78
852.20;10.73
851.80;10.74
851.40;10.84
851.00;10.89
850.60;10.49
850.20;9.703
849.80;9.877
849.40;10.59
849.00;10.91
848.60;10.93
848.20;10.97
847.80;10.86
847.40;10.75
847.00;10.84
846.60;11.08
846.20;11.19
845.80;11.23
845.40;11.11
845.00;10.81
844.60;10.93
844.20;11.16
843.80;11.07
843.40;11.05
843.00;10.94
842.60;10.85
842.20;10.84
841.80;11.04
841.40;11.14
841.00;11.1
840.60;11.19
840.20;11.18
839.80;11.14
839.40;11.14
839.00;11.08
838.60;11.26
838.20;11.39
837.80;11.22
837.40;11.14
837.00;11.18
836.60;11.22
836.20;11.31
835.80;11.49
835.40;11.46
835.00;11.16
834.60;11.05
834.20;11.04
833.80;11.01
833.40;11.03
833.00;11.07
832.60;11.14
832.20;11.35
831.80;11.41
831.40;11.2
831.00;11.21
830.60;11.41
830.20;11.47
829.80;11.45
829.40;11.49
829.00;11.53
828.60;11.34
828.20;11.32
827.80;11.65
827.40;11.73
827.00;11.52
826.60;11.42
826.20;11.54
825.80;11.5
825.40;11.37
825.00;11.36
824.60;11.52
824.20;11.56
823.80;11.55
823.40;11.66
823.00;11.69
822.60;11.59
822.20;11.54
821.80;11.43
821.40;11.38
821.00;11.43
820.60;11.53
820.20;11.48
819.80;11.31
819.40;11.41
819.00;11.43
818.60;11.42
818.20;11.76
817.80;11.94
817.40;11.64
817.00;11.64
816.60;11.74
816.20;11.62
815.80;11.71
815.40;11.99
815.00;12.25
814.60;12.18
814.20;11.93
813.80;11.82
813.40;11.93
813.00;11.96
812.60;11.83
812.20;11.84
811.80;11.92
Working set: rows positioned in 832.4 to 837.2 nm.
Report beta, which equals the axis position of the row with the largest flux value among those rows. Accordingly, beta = 835.80 nm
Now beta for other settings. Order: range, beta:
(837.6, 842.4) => 838.20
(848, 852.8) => 848.20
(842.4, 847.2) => 845.80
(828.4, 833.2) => 829.00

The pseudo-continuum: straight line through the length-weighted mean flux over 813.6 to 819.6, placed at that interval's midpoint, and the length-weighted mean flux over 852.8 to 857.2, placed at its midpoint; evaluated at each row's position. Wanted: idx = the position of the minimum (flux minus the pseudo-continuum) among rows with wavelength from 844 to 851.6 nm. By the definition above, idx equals 850.20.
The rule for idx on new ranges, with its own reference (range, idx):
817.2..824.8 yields 819.80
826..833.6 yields 833.40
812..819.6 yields 818.60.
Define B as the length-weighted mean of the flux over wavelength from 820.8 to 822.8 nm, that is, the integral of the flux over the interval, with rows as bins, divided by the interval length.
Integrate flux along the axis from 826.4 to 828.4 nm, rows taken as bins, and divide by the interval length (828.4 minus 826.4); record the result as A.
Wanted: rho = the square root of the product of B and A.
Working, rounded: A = 11.5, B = 11.5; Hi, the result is 11.5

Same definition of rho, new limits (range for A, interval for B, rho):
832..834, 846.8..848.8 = 11.0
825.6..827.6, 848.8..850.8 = 10.9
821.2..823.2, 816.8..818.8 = 11.6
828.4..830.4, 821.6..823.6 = 11.5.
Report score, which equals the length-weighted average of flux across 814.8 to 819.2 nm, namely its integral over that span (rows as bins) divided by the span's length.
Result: 11.7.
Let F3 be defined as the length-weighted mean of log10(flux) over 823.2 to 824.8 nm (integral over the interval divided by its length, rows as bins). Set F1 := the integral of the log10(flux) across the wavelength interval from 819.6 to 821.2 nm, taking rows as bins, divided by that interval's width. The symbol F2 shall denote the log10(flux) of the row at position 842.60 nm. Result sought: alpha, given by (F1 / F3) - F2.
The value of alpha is -0.040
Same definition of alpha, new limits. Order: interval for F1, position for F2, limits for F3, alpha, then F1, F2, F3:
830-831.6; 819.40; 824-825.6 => -0.062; 1.05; 1.06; 1.06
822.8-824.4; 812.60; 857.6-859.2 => -0.040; 1.07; 1.07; 1.03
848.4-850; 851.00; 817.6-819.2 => -0.076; 1.02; 1.04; 1.07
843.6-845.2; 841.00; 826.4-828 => -0.067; 1.04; 1.05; 1.06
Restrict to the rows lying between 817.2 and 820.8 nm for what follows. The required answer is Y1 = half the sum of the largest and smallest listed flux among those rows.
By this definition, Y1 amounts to 11.6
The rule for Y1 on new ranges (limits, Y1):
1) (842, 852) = 10.5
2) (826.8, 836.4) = 11.4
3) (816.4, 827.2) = 11.6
